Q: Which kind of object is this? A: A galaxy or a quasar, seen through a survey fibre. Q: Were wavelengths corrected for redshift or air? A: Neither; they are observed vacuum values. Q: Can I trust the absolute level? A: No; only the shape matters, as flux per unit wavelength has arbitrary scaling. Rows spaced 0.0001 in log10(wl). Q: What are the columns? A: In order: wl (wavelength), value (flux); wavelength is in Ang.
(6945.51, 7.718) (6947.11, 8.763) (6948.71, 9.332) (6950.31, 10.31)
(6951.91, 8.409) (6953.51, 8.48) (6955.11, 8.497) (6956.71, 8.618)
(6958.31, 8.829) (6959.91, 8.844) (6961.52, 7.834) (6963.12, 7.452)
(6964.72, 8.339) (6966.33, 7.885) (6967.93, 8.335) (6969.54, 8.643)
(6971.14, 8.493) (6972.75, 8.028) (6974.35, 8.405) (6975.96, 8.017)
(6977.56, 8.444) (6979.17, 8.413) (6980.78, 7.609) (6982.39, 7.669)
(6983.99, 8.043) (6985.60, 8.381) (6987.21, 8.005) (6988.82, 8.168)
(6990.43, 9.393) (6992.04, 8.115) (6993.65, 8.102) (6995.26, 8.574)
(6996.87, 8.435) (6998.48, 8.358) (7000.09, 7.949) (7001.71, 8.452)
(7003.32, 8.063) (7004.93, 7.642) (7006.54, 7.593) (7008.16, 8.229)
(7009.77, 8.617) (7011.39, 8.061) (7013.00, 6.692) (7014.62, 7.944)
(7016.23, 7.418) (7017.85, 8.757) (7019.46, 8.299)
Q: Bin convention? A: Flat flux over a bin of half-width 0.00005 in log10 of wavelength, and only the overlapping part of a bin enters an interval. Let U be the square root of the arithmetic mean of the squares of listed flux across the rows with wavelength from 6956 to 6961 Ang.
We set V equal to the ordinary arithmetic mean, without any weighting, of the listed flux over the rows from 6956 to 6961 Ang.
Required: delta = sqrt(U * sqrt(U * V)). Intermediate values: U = 8.76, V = 8.76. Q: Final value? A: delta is 8.76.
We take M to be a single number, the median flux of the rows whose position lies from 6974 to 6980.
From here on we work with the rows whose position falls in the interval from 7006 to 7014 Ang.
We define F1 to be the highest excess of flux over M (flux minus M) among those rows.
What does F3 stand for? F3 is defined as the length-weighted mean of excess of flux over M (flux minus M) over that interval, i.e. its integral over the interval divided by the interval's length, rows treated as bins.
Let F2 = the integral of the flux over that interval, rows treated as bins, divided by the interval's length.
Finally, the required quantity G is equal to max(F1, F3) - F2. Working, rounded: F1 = 0.2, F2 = 7.8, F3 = -0.56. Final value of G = -7.6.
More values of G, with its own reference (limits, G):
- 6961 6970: -7.8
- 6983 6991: -7.4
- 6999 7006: -8.0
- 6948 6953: -7.4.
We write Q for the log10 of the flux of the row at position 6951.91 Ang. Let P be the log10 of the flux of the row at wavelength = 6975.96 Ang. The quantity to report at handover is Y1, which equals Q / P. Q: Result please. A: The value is 1.02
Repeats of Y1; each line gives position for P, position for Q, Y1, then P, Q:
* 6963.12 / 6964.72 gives 1.06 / 0.872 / 0.921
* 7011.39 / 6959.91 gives 1.04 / 0.906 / 0.947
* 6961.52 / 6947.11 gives 1.05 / 0.894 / 0.943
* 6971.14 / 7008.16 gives 0.99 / 0.929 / 0.915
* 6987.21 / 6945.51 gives 0.98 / 0.903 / 0.888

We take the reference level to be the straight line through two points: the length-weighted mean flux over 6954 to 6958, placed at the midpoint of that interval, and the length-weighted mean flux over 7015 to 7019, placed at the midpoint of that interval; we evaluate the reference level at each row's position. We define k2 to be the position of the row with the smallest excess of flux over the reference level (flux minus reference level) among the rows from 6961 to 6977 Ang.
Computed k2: 6963.12 Ang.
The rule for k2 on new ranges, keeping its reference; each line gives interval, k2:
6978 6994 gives 6980.78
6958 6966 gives 6963.12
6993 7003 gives 7000.09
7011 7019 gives 7013.00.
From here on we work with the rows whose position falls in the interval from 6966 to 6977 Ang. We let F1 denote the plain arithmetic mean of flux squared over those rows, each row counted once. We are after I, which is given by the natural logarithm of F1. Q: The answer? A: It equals 4.22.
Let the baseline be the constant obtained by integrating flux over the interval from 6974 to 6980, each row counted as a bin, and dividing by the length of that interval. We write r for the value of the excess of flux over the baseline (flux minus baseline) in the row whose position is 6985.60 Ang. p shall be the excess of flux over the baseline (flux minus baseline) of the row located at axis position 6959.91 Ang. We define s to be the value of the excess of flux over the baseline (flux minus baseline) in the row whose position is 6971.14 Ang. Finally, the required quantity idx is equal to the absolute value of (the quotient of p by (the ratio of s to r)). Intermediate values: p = 0.5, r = 0.1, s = 0.2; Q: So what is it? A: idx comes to 0.2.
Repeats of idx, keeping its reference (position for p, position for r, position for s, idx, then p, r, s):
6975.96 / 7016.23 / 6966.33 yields 0.6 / -0.3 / -0.9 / -0.4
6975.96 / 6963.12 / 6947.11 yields 0.5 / -0.3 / -0.9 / 0.5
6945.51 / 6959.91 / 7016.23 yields 0.4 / -0.6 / 0.5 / -0.9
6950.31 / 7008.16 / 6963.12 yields 0.2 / 2.0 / -0.1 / -0.9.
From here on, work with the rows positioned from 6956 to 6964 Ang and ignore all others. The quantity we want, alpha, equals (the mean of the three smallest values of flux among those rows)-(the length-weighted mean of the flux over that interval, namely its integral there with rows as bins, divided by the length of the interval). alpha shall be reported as -0.35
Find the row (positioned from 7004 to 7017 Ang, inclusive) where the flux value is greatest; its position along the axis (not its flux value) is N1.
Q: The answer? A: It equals 7009.77 Ang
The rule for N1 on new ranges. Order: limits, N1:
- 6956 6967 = 6959.91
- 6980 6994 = 6990.43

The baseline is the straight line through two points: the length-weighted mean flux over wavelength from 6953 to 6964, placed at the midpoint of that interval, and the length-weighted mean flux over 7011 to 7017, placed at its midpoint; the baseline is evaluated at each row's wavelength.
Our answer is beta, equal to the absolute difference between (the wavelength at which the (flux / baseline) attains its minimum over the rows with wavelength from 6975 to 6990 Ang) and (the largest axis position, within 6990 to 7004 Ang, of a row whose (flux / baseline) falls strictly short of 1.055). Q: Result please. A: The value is 22.5 Ang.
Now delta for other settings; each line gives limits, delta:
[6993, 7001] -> 8.29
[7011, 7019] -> 7.80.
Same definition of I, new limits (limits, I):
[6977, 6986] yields 4.18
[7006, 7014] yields 4.13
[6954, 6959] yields 4.31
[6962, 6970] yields 4.19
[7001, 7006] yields 4.17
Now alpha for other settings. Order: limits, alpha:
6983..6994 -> -0.27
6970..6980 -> -0.16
